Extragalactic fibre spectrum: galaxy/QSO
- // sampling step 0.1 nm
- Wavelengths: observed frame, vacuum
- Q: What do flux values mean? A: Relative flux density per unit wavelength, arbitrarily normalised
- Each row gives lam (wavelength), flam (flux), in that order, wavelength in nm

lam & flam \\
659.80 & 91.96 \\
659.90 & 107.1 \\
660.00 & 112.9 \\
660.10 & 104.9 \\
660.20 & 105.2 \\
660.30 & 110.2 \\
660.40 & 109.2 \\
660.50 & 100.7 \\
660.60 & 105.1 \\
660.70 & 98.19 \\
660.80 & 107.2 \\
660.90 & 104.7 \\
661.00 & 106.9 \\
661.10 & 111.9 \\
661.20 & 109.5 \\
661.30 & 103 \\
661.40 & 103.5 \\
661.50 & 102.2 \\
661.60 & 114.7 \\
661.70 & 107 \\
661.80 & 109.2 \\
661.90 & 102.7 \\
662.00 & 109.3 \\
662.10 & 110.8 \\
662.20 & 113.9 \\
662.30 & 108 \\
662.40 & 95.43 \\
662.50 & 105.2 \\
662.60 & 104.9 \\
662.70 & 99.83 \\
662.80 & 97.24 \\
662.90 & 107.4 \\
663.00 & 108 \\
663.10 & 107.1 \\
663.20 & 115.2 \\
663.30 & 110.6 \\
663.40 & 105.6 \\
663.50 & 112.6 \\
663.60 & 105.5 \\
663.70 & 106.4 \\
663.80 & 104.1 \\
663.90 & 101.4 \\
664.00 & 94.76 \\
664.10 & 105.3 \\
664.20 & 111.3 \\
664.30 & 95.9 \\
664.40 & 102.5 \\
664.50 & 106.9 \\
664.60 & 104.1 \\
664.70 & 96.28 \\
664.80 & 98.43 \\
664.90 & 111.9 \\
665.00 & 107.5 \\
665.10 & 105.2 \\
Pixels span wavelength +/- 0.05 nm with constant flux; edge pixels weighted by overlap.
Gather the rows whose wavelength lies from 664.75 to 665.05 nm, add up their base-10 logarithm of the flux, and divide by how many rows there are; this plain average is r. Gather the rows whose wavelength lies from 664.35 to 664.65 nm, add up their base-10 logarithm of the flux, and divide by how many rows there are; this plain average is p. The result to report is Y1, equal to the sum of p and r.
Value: 4.04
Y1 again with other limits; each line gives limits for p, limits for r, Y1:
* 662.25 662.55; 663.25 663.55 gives 4.05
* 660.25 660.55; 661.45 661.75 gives 4.06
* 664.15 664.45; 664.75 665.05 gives 4.04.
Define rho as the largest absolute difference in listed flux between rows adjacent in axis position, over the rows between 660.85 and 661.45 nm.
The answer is 6.5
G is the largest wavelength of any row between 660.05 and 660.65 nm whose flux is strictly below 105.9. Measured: 660.60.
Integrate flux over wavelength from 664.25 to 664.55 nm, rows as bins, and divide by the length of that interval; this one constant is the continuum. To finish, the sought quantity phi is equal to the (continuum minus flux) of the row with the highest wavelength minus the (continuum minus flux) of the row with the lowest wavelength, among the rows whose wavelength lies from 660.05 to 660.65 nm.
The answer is 0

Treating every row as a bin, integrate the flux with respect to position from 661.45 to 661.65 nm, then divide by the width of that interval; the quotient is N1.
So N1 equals 108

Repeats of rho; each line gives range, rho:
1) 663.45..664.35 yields 15.4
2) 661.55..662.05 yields 7.7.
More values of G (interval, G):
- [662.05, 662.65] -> 662.60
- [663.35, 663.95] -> 663.90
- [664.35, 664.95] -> 664.80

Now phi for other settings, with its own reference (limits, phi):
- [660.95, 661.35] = 4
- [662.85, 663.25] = -8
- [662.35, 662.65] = -9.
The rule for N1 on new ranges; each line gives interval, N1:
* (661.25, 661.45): 103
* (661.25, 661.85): 107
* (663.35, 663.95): 106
